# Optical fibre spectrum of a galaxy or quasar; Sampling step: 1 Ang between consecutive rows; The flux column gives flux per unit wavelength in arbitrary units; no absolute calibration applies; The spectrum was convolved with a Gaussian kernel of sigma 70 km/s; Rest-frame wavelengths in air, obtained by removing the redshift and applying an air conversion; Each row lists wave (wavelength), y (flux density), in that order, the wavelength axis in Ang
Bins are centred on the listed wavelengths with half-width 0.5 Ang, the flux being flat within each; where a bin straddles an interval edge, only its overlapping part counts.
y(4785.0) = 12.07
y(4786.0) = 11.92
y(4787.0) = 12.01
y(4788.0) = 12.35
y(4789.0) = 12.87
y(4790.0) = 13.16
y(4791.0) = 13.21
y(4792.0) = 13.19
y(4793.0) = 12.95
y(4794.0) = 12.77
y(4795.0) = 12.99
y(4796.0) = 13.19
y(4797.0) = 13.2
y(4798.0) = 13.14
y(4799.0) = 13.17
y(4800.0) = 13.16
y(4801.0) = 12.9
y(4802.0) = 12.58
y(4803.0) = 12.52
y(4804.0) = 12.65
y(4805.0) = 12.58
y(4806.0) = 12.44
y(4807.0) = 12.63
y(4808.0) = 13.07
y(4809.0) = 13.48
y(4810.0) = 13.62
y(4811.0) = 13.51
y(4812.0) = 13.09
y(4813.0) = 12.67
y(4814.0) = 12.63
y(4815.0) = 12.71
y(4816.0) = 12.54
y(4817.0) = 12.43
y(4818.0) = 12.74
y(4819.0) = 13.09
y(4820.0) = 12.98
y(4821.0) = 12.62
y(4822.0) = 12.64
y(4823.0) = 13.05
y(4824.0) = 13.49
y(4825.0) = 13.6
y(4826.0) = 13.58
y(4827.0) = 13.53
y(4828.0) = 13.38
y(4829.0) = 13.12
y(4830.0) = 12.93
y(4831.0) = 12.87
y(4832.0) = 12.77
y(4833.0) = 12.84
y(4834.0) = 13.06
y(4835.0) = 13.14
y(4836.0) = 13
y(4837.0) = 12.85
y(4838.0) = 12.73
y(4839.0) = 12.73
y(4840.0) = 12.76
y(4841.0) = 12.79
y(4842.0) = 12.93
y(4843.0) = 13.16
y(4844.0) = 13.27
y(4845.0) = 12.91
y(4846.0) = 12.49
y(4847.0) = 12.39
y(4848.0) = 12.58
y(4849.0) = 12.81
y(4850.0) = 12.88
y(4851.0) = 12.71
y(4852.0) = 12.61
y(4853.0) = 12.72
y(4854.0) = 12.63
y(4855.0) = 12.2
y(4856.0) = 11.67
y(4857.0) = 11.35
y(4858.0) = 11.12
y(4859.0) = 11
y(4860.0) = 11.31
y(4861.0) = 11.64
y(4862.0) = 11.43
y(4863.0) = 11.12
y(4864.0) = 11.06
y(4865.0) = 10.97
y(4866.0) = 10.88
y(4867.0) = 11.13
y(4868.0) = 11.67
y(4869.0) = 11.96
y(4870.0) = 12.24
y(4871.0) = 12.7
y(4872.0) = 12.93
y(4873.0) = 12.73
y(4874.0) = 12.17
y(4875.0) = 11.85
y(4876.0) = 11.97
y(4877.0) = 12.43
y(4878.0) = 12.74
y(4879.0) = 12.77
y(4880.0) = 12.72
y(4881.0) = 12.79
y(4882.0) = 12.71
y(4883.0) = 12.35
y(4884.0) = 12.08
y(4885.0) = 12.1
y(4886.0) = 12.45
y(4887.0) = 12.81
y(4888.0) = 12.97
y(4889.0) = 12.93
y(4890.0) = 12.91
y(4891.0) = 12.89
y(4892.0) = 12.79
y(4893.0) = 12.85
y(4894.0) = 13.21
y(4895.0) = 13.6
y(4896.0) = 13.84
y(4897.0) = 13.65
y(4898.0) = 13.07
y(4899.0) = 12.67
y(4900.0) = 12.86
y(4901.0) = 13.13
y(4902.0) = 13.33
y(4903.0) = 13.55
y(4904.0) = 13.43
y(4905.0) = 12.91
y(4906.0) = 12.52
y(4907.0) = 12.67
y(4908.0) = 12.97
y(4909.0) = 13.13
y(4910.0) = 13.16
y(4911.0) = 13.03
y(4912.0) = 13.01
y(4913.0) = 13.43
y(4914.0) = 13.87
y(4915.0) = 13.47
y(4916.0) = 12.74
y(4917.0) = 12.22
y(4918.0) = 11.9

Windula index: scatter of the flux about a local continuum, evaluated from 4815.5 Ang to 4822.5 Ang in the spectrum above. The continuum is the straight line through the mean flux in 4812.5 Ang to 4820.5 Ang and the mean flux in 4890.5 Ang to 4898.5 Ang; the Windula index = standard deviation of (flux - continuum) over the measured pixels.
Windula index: 0.2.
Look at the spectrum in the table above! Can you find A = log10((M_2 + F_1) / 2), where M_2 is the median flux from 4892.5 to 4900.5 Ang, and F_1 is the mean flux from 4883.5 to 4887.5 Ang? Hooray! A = 1.11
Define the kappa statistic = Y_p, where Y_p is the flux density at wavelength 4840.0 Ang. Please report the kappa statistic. 12.76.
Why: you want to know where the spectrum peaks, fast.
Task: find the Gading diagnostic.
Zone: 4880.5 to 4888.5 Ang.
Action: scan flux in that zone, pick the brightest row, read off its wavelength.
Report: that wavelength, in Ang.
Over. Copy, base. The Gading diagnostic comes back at 4888.0 Ang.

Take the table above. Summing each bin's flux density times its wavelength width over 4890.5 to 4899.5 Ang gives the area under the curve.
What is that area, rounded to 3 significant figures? 119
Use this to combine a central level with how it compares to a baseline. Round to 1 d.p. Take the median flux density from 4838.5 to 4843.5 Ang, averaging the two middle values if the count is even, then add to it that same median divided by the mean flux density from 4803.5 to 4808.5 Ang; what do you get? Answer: 13.8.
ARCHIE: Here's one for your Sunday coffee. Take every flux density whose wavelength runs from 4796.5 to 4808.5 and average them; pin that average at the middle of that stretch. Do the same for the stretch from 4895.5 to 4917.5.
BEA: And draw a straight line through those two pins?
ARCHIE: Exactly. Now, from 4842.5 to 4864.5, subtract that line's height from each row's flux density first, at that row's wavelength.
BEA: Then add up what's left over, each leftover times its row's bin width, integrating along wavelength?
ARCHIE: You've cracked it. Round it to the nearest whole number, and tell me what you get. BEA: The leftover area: -18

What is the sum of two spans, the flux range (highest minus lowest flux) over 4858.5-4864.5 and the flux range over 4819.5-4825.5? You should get 1.62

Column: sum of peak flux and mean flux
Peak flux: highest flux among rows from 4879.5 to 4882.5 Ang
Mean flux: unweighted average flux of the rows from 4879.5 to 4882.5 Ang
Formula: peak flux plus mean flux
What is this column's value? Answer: 25.5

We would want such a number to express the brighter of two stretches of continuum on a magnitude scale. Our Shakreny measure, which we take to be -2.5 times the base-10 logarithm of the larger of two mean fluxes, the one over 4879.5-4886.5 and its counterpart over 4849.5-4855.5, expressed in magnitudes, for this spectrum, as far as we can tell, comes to -2.75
